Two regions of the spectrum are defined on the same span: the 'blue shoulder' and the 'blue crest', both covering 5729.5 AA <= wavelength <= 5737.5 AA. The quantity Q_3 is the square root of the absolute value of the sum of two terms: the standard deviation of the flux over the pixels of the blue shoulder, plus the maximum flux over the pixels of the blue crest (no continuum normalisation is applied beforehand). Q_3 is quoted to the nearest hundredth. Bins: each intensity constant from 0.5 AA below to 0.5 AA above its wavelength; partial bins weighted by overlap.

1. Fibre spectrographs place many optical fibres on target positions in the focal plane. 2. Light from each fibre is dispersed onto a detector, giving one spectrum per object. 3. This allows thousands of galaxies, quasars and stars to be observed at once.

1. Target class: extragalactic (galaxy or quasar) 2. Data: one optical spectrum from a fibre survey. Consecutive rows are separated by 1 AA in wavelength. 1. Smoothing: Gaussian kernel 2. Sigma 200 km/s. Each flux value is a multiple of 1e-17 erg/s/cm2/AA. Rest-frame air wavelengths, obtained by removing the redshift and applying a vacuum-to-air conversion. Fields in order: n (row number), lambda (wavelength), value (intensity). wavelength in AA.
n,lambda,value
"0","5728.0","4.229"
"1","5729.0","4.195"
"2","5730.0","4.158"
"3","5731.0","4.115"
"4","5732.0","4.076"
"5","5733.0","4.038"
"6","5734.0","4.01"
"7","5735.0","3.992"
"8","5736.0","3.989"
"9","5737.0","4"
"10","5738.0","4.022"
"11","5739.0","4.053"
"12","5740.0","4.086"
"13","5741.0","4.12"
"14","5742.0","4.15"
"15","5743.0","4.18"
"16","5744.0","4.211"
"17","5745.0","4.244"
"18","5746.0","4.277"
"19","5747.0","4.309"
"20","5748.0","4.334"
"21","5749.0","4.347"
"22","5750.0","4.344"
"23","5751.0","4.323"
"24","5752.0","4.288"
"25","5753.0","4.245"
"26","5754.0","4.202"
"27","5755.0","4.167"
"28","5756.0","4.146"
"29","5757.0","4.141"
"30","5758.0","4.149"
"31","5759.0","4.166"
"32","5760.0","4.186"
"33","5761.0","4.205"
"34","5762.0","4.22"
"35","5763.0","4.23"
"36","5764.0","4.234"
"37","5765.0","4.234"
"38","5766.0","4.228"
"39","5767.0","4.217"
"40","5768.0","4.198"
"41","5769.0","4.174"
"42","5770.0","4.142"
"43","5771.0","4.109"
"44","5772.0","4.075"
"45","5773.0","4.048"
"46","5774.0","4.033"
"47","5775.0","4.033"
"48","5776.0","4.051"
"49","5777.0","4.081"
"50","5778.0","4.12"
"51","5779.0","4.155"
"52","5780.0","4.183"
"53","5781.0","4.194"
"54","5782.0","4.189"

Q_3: 2.05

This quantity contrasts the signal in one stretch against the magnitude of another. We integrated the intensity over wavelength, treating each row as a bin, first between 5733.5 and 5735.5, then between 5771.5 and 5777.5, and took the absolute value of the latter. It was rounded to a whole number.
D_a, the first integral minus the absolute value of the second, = -16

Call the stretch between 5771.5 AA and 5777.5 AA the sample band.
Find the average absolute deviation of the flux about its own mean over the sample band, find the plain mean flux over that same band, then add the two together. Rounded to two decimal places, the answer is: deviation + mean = 4.07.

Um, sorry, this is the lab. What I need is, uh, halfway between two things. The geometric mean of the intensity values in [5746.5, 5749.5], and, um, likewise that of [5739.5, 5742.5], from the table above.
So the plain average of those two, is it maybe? 4.22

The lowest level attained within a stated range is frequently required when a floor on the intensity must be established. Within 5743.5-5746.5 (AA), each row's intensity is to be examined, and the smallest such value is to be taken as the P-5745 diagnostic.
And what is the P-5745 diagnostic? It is 4.211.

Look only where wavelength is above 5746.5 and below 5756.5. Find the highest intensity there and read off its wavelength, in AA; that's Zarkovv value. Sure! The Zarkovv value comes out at 5749.0 AA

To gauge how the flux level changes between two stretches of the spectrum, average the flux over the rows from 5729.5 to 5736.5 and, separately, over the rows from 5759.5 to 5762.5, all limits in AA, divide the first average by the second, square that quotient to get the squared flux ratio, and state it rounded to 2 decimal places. 0.93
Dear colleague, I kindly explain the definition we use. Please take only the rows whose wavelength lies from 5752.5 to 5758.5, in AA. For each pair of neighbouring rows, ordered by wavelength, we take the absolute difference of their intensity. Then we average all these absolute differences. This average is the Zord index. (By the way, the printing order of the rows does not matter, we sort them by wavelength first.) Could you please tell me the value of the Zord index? 0.022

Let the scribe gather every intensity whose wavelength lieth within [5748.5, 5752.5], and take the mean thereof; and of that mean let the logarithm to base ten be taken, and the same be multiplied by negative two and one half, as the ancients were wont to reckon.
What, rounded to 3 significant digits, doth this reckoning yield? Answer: -1.59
